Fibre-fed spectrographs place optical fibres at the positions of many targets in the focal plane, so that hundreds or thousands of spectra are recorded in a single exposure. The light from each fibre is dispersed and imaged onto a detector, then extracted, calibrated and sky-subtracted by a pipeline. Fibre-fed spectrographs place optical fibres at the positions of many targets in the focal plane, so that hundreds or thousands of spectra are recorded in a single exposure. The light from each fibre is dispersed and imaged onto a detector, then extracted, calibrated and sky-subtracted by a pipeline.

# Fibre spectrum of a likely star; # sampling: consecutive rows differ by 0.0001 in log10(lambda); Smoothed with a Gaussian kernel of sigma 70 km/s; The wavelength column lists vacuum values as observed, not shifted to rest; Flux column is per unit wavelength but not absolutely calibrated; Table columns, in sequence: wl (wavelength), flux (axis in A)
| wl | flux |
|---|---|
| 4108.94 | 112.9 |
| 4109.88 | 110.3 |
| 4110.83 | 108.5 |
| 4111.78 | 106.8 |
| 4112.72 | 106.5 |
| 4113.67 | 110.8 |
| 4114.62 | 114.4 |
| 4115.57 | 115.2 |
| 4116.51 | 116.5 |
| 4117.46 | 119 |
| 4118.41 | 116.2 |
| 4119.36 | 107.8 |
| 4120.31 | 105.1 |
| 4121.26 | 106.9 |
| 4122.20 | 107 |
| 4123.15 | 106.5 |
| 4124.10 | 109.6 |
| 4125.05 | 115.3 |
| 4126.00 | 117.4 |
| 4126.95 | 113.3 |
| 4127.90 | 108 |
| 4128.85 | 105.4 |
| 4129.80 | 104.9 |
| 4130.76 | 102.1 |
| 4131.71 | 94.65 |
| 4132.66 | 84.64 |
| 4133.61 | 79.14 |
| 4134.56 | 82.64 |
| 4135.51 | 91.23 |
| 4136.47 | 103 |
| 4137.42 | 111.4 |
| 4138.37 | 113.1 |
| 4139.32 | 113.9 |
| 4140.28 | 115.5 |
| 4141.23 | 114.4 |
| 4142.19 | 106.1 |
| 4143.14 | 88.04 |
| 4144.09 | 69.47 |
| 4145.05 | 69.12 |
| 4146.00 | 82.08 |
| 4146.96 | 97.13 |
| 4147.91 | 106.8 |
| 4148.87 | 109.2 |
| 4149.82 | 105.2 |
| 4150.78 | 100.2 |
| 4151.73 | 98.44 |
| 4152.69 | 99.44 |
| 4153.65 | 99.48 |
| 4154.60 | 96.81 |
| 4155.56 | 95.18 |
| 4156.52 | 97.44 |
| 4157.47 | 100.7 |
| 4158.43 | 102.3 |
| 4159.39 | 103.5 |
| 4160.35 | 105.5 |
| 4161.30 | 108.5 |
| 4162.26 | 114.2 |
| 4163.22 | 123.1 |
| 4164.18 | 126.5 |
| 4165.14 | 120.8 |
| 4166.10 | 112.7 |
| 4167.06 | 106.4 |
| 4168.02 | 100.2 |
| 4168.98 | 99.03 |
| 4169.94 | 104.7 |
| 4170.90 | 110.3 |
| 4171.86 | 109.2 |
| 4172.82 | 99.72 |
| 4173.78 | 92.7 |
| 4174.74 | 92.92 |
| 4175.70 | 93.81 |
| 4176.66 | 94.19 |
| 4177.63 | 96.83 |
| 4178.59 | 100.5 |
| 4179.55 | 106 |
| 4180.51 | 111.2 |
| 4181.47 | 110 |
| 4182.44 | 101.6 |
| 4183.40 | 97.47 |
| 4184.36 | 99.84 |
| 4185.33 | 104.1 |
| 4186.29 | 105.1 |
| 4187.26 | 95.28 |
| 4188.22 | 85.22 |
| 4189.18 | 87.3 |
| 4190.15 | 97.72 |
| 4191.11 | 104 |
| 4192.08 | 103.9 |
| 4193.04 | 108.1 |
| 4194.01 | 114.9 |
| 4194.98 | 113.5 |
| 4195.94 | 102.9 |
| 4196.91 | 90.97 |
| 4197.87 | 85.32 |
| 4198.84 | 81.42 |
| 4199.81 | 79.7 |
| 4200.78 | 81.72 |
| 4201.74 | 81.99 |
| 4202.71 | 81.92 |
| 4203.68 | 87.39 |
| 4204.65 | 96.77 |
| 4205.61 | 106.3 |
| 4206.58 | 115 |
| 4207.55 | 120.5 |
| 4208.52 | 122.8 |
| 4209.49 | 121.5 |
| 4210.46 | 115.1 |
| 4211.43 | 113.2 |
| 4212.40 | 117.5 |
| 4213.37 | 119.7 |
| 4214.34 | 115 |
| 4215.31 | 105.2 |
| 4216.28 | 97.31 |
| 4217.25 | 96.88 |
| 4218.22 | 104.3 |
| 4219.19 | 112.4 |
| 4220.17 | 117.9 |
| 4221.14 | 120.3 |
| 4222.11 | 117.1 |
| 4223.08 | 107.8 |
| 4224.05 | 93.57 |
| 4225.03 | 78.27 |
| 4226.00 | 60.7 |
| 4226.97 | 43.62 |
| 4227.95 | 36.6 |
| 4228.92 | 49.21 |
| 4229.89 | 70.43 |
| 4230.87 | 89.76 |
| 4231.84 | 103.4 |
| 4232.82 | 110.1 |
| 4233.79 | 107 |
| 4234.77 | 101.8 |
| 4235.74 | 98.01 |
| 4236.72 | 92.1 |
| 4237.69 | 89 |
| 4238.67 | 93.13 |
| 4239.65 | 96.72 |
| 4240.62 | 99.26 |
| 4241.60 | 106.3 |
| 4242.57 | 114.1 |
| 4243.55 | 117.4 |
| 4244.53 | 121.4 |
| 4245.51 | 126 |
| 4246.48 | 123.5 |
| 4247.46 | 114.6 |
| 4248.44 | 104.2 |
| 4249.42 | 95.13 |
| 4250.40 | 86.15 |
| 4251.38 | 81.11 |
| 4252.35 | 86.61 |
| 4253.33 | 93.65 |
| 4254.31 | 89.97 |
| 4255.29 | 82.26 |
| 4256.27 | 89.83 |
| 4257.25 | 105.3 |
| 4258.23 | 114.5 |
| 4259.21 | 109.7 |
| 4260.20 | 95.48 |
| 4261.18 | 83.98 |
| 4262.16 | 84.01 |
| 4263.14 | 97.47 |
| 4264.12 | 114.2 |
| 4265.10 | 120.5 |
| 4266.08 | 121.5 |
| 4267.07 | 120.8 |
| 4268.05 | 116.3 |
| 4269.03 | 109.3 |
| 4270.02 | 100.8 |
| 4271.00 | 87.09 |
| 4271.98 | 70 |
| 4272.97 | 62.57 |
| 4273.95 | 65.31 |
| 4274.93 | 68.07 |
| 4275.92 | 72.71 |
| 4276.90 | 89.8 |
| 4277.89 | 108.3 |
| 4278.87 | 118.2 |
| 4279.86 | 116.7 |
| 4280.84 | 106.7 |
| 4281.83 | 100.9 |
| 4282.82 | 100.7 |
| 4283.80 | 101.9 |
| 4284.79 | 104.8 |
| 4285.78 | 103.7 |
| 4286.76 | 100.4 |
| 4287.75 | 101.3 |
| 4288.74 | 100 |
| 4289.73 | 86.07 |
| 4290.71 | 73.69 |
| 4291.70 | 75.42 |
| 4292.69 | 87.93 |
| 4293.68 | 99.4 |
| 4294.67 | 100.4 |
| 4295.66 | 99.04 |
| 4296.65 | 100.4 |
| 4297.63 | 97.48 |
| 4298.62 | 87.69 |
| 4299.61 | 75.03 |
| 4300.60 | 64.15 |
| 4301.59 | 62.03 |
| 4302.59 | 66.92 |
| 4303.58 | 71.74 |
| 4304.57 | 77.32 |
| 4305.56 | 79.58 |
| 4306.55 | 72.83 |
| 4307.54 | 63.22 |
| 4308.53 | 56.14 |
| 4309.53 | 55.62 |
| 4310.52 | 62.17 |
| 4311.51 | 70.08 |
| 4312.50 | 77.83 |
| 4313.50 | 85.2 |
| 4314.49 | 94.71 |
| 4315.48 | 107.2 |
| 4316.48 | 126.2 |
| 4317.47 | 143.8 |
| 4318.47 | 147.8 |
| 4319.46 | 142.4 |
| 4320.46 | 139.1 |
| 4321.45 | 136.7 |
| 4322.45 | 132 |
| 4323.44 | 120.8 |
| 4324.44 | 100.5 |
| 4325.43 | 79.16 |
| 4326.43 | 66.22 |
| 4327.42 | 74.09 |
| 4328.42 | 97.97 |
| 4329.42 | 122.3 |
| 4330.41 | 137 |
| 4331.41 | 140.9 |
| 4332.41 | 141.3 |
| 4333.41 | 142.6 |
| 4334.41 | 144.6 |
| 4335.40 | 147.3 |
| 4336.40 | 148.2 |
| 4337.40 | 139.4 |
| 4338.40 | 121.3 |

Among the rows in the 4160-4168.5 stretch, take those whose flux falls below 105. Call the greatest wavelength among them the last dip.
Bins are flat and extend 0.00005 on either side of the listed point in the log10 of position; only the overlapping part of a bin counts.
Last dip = 4168.02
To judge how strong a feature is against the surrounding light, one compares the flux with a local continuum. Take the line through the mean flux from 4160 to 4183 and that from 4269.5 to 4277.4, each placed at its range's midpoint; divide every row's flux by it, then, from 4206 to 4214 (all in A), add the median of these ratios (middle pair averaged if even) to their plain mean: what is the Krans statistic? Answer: 2.5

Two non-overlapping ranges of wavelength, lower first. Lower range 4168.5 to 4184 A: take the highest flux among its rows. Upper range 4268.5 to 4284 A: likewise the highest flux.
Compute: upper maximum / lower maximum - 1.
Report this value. 0.063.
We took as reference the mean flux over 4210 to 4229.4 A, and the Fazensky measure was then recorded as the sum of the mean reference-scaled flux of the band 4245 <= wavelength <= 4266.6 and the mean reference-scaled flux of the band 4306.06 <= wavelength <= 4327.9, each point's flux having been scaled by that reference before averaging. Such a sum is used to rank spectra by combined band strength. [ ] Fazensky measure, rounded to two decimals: 2.07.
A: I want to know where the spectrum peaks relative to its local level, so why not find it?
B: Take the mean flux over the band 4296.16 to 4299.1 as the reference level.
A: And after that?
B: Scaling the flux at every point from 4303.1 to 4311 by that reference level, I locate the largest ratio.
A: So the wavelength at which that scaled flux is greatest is 4305.56 A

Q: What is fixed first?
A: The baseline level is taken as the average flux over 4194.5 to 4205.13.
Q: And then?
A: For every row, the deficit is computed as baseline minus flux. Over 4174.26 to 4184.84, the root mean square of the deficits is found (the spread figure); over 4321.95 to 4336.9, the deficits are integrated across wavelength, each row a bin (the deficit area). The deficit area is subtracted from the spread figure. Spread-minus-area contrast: 465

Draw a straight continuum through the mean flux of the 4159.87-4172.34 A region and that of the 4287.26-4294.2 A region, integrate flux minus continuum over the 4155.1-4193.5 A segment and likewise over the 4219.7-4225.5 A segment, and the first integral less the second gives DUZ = -268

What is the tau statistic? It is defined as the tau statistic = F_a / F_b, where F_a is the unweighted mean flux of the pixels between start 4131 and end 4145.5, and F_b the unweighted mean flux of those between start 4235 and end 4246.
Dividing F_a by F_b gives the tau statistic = 0.91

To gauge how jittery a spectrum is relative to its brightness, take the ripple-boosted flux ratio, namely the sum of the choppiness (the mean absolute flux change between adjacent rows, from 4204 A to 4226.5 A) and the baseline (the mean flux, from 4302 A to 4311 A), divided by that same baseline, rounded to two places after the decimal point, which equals 1.10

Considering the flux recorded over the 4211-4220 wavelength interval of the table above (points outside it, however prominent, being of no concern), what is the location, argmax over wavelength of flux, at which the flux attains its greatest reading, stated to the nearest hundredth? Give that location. 4213.37 A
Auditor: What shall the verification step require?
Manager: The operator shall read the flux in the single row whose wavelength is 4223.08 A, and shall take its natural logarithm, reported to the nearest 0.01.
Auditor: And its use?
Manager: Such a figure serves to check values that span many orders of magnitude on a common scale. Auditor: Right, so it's 4.68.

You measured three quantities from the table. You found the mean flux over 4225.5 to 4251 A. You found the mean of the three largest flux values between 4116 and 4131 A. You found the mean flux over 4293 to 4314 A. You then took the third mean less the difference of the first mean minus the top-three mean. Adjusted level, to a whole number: 101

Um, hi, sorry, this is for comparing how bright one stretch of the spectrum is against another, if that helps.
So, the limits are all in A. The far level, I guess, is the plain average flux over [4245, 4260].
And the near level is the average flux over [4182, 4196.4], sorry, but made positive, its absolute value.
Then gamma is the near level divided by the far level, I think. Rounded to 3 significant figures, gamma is 1.01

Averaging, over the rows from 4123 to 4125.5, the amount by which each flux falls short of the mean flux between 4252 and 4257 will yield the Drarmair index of -22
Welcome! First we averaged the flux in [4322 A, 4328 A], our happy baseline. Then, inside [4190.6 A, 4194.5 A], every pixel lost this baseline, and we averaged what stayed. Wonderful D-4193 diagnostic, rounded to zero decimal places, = 12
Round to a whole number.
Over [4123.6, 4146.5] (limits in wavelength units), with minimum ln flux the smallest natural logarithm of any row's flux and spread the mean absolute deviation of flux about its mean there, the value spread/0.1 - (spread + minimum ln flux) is 113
